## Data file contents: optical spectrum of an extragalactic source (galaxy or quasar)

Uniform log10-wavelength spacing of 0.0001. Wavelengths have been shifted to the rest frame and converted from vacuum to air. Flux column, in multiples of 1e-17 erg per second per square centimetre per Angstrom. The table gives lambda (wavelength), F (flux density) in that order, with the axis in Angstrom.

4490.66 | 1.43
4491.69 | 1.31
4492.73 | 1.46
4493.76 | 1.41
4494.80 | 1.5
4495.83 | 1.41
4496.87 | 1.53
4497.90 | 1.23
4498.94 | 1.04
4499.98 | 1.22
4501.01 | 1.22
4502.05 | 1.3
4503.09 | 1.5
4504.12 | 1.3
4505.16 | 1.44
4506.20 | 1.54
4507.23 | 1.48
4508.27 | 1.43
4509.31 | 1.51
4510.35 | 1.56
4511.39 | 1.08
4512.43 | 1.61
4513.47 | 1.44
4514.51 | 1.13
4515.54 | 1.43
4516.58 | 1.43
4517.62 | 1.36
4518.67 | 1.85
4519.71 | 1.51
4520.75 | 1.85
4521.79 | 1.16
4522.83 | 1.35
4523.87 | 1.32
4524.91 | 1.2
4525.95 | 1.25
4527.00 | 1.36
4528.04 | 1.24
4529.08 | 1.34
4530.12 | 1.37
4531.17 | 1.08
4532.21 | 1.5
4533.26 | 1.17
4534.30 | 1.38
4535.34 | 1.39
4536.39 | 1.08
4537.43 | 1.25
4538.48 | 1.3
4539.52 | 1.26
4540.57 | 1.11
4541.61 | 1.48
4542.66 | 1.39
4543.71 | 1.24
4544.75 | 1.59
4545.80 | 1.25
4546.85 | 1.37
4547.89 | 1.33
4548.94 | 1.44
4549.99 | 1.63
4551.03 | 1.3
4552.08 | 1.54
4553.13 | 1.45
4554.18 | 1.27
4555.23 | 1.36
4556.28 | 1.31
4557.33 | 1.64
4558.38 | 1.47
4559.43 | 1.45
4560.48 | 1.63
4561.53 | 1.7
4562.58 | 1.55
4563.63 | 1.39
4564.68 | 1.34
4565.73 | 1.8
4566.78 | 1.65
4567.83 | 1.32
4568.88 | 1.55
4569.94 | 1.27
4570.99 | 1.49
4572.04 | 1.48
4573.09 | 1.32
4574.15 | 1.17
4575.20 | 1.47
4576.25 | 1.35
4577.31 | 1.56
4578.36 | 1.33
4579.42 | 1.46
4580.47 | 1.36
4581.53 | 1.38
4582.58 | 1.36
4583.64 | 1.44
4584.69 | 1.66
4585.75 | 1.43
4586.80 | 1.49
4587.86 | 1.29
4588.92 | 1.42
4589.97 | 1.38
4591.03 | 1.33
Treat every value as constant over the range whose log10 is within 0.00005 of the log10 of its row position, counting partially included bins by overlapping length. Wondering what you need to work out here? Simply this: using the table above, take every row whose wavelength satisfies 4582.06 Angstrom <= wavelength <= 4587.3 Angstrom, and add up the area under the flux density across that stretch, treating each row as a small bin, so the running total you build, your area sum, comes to 8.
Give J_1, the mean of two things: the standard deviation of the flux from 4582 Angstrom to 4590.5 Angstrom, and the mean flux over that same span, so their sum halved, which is 0.77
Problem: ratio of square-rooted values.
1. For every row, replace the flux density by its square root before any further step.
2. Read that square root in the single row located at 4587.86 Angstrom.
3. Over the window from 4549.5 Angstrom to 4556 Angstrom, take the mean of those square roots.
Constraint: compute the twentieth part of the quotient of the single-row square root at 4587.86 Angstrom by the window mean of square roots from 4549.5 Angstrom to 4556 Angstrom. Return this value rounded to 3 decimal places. 0.048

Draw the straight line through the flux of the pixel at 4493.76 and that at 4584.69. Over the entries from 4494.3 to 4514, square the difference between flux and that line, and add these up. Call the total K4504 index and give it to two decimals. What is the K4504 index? 0.52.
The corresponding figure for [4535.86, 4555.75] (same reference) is 1.14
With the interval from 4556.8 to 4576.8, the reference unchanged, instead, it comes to 0.87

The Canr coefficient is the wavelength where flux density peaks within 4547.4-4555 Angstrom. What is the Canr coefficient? 4549.99 Angstrom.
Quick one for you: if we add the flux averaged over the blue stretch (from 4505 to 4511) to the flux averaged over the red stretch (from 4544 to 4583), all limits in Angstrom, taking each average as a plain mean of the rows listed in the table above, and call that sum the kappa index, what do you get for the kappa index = 2.93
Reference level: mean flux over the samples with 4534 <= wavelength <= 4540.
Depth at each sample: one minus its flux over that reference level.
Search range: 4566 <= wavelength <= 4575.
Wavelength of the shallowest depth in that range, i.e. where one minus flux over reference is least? 4566.78 Angstrom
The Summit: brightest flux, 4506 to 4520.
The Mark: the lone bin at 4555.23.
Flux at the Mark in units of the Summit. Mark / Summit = 0.74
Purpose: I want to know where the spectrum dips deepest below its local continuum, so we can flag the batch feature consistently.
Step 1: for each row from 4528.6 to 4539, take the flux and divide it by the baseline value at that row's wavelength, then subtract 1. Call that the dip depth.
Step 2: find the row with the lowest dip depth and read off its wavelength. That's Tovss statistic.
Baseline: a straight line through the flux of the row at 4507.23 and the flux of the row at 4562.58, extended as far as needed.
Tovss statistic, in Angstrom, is 4536.39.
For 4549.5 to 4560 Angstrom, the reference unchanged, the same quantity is 4554.18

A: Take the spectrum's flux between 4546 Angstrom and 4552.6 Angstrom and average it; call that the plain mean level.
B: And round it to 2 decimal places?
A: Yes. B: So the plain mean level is 1.43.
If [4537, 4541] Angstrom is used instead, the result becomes 1.23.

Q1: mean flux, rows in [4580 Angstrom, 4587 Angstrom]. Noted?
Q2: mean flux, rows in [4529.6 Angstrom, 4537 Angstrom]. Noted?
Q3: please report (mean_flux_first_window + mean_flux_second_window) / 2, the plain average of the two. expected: 1.36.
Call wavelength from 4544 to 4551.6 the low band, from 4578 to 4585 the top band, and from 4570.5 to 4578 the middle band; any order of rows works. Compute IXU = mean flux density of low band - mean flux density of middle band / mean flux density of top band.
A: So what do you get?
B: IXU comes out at 0.43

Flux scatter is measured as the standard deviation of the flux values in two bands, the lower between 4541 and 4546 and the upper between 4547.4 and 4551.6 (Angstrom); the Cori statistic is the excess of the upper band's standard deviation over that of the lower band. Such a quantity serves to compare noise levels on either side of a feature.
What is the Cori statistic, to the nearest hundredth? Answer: 0.00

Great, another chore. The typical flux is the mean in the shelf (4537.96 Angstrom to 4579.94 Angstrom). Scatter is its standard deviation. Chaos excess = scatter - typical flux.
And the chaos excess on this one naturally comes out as -1.27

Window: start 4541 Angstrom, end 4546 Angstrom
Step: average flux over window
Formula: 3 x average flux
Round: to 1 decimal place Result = 4.2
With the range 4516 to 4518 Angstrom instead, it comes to 4.2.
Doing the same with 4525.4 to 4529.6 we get 3.9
